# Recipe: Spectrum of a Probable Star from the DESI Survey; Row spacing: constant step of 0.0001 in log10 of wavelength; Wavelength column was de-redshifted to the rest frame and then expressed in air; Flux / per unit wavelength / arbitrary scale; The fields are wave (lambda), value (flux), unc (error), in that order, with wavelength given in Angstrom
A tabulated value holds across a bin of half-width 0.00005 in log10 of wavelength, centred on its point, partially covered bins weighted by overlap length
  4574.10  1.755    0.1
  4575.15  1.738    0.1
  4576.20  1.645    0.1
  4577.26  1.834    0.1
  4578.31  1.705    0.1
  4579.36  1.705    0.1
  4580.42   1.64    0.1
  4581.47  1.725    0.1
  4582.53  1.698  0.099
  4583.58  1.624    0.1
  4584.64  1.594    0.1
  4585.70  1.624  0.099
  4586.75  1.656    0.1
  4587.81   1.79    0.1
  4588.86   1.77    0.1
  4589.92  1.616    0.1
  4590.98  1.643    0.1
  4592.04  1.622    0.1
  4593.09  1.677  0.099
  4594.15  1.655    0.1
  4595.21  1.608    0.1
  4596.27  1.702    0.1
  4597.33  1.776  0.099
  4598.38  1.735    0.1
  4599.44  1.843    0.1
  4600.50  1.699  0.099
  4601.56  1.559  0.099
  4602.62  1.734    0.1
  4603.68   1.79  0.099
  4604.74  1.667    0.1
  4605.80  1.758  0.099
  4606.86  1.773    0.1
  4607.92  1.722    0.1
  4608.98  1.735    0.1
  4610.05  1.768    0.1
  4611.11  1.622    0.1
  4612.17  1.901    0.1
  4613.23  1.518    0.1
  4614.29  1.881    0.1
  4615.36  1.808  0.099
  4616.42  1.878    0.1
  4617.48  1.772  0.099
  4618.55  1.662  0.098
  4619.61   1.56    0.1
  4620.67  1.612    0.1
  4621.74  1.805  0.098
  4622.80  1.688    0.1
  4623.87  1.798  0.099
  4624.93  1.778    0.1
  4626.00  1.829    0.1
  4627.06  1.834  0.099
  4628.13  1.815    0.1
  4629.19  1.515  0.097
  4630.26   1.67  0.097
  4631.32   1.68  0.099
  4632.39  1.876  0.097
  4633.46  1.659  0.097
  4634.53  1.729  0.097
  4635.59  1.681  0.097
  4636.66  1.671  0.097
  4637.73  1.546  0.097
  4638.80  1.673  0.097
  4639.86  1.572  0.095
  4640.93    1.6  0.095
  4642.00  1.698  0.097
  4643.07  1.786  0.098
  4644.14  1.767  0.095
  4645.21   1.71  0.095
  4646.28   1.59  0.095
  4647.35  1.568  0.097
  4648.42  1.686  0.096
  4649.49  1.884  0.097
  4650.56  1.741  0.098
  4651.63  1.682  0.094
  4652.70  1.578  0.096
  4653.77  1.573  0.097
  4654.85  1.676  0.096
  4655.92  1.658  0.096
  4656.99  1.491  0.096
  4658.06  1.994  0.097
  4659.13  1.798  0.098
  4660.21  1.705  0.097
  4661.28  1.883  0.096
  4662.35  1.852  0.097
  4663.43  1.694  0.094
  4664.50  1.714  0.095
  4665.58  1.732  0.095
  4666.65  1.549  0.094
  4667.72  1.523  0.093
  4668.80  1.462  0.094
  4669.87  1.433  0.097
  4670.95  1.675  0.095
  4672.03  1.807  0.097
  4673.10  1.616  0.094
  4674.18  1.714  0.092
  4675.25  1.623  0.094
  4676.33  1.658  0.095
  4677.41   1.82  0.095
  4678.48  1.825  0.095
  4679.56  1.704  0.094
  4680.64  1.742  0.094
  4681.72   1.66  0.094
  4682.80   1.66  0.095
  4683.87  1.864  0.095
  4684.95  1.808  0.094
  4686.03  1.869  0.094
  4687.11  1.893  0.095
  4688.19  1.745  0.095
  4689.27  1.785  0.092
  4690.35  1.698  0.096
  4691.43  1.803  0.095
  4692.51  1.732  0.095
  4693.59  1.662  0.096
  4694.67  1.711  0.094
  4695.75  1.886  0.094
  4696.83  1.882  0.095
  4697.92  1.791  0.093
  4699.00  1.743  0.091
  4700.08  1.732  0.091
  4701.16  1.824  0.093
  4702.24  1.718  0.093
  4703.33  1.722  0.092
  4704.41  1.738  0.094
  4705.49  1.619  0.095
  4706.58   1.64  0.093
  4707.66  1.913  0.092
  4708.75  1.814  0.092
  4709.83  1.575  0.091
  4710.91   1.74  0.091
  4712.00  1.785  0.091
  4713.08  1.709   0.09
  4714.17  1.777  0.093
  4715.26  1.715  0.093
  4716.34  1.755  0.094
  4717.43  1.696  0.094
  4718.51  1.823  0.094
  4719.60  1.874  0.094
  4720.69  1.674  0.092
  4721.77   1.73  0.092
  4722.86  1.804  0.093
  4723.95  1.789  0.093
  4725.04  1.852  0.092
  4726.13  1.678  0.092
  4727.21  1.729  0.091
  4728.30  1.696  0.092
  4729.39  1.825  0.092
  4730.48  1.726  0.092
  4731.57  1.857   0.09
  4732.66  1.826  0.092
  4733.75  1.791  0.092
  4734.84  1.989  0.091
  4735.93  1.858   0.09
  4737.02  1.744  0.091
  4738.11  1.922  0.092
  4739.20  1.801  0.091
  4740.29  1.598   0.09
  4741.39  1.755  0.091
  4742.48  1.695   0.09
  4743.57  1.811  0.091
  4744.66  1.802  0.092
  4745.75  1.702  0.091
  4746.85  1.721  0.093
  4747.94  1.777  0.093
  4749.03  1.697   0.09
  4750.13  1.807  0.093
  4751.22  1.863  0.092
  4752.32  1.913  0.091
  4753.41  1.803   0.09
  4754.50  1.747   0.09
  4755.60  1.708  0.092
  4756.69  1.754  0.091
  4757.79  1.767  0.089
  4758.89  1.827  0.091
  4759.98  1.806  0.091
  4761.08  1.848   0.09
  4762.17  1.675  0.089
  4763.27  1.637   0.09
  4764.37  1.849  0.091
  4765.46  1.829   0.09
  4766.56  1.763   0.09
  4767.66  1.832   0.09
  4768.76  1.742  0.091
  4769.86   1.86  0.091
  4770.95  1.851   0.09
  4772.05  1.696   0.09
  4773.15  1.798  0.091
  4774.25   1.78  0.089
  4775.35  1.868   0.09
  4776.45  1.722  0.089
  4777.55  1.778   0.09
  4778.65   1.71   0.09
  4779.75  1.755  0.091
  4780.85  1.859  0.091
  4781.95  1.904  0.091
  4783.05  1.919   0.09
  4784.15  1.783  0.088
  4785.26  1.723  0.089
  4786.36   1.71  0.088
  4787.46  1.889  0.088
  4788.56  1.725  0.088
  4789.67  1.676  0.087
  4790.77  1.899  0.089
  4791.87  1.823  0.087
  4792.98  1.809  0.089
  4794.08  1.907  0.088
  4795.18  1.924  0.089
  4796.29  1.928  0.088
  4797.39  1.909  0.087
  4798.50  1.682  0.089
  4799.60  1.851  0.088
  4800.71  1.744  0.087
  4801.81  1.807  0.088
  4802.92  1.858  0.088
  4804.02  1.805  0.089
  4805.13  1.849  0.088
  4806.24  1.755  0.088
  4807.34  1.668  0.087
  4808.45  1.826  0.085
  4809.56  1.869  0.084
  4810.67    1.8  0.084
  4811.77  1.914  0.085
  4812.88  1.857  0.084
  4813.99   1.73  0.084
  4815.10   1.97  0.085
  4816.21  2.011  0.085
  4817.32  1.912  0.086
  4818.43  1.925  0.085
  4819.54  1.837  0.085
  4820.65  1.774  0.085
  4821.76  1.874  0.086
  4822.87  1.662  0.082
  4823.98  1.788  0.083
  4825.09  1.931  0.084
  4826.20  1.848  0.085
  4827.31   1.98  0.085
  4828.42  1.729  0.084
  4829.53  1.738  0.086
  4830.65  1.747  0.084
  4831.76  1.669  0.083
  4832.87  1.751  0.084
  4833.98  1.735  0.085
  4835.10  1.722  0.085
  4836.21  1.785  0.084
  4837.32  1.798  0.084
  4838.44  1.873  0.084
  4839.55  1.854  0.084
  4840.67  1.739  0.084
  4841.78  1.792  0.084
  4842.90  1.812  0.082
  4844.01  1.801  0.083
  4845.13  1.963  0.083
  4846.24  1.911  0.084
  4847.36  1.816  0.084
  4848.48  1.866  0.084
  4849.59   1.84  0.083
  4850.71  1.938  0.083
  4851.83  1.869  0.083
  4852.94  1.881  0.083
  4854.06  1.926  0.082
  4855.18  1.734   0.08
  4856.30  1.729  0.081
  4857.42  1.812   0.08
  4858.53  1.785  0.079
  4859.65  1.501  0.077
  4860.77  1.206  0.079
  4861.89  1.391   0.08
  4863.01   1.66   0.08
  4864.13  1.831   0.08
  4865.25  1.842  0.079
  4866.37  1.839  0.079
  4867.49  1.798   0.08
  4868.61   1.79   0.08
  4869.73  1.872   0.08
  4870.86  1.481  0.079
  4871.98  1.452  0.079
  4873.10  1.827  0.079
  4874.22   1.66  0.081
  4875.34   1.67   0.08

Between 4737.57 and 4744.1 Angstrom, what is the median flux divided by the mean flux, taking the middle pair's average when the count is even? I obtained 1.01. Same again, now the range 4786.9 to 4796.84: 1.03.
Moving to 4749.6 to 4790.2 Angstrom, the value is 1.00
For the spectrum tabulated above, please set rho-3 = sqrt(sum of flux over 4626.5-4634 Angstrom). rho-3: 3.5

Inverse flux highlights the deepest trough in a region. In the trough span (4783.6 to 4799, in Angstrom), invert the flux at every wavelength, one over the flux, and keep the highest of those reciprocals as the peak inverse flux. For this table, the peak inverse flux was 0.597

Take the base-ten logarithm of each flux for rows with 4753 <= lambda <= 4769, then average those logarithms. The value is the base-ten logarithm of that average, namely -0.605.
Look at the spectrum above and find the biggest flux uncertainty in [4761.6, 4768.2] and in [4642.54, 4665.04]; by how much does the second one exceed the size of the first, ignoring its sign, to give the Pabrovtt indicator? 0.0070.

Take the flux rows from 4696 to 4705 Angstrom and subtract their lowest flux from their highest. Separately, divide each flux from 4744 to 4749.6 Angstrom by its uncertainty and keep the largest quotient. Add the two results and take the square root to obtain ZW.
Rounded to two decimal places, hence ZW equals 4.44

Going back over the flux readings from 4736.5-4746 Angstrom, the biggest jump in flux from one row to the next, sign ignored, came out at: 0.203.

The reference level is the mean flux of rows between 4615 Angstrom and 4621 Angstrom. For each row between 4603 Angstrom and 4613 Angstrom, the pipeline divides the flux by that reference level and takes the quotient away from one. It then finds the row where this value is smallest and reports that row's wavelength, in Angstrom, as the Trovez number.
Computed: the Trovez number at 4612.17 Angstrom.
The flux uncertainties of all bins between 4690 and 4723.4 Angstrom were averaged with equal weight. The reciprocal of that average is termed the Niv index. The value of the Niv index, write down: 10.7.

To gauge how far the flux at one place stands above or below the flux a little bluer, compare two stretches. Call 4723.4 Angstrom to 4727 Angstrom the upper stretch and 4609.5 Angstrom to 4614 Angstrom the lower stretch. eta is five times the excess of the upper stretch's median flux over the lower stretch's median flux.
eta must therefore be 0.47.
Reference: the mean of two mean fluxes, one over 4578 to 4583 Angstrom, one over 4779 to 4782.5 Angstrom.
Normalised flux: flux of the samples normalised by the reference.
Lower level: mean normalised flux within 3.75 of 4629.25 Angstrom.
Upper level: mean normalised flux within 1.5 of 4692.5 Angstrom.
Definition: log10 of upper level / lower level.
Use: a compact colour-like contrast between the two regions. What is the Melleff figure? -0.003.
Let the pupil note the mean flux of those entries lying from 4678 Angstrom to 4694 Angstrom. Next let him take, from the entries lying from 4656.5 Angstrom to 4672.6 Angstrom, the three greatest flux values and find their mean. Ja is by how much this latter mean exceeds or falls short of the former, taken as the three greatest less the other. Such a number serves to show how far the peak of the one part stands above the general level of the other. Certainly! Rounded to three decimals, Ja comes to 0.146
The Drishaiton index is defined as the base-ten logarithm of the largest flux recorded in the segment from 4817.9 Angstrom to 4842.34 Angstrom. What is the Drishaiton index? 0.297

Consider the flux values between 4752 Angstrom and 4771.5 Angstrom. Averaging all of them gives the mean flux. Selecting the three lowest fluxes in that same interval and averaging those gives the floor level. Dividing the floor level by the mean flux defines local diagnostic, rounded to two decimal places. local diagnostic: 0.94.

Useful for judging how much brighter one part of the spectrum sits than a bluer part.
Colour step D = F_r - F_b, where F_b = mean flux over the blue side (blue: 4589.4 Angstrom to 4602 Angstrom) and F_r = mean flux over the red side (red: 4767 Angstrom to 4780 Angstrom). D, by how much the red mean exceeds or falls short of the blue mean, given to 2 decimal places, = 0.10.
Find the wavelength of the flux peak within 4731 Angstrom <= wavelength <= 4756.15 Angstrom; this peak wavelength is 4734.84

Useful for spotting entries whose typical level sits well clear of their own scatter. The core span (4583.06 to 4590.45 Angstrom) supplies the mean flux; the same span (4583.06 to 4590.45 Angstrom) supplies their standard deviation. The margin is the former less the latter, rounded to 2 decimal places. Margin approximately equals 1.59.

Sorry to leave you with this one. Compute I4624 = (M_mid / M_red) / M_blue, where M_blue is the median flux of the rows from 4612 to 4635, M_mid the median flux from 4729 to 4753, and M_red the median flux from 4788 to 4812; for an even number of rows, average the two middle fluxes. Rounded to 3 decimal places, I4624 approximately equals 0.556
